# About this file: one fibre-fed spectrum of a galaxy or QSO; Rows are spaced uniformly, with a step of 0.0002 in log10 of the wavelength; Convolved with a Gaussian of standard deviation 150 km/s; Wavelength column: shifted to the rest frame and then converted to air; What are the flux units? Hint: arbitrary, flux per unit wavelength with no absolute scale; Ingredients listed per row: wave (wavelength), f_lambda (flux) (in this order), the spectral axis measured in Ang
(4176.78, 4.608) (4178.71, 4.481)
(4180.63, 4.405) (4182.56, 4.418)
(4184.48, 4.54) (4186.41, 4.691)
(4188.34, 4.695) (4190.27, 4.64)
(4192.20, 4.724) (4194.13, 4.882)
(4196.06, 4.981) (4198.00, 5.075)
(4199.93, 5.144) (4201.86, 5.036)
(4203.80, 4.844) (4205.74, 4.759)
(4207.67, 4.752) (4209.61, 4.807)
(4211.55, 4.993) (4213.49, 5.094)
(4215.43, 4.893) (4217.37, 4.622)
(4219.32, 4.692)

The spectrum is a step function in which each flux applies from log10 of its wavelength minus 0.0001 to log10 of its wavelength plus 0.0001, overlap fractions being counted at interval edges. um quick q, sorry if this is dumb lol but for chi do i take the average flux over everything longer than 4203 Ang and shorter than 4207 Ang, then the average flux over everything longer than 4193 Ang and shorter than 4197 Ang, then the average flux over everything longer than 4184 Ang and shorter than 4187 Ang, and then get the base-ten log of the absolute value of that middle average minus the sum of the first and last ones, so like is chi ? 0.652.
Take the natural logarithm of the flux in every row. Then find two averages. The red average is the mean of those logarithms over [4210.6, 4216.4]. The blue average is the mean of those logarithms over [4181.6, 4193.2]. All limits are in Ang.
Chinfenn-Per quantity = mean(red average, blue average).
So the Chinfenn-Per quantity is 1.57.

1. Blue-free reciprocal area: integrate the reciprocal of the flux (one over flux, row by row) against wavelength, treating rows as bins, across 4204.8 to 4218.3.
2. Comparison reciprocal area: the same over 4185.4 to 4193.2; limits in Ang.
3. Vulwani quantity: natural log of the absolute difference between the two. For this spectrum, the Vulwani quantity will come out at 0.1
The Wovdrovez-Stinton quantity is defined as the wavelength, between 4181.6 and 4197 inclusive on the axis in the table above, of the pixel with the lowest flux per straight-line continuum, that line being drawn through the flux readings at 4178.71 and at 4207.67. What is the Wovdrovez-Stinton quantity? 4182.56 Ang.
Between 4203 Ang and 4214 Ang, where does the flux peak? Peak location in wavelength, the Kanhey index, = 4213.49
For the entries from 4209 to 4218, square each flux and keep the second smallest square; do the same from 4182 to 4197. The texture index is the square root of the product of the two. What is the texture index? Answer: 21.8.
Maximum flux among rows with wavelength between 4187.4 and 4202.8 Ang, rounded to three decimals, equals 5.144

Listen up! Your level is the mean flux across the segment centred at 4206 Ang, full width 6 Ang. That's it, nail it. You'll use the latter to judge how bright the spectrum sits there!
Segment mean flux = 4.79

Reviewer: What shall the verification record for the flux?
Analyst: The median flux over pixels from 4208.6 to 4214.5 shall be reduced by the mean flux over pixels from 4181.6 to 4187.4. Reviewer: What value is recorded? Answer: 0.4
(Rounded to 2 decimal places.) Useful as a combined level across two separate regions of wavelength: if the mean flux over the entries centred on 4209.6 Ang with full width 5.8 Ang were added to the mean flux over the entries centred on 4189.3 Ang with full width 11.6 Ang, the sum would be 9.55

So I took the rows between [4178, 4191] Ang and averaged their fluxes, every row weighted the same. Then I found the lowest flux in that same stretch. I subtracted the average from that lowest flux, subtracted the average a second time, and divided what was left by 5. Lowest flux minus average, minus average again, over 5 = -0.940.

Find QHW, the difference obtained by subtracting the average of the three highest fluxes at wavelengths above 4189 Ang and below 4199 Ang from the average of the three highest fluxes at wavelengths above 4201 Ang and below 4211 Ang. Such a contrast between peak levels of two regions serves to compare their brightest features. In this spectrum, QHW -0.08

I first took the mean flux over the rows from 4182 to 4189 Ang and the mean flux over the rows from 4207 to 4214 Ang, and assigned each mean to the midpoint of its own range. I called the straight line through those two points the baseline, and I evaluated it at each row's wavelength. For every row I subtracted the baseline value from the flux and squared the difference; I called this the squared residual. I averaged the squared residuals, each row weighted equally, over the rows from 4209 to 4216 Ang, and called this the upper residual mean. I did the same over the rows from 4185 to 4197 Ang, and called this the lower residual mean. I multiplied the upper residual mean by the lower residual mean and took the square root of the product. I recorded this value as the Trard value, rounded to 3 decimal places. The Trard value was 0.014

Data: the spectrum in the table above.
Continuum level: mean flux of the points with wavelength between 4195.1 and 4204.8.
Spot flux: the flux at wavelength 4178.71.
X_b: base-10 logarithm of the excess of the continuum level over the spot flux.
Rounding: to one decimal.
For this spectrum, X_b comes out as -0.3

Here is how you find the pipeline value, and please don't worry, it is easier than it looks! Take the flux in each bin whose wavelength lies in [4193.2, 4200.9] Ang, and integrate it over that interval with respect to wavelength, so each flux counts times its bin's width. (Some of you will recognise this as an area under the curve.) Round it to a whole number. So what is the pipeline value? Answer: 39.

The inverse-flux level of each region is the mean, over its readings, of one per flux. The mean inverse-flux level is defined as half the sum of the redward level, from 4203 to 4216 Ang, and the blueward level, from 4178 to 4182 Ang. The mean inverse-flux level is 0.215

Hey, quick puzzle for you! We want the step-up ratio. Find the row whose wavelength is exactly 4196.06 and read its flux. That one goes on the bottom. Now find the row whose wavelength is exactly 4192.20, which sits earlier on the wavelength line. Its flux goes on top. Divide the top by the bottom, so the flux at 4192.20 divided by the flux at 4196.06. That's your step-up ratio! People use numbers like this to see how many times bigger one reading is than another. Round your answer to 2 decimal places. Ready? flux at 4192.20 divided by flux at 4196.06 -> 0.95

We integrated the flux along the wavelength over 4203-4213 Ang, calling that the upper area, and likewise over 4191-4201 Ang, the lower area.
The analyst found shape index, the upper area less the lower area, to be -1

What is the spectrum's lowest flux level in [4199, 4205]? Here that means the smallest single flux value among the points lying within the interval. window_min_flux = 4.844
